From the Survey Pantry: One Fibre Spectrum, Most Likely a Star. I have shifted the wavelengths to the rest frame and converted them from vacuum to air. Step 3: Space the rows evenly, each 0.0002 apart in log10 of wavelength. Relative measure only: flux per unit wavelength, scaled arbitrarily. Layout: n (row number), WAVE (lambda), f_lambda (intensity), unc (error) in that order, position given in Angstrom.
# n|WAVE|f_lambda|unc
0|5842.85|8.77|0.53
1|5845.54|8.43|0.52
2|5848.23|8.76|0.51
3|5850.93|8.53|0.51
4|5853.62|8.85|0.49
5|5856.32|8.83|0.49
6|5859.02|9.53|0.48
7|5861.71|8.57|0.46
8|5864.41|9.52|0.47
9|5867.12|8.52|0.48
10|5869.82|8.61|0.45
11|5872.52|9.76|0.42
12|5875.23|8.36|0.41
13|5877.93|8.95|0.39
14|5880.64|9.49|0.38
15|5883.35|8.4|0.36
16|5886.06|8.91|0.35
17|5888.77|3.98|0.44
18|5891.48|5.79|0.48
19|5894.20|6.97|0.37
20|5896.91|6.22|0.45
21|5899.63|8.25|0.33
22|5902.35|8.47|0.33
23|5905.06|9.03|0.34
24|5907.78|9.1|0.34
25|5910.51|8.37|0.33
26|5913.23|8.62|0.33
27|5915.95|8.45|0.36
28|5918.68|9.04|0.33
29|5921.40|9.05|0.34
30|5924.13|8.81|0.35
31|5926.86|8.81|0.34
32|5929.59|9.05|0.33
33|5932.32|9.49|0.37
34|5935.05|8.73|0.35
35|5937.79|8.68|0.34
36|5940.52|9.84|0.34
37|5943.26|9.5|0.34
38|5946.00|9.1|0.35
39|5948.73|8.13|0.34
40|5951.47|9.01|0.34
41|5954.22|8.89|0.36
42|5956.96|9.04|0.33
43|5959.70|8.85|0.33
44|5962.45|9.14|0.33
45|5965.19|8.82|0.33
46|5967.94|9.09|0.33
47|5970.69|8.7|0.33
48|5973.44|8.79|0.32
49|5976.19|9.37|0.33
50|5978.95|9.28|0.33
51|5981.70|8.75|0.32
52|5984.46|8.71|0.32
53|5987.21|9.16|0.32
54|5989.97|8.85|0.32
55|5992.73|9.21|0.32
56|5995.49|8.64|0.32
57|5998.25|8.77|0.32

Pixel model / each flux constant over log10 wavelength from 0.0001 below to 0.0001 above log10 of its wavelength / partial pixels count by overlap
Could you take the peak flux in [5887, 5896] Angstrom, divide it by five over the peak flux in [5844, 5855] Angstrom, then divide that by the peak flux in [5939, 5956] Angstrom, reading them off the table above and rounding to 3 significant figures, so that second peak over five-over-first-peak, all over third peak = 1.25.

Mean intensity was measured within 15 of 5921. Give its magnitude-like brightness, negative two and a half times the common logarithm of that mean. -2.37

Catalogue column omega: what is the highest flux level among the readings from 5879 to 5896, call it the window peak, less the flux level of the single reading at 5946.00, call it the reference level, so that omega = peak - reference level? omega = 0.4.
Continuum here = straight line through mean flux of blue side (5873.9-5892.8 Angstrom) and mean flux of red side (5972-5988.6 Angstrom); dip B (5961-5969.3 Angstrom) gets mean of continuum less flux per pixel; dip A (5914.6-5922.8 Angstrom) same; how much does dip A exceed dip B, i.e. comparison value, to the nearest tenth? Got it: -0.5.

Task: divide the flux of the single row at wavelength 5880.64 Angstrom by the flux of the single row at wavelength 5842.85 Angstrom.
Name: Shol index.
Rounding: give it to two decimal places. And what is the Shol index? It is 1.08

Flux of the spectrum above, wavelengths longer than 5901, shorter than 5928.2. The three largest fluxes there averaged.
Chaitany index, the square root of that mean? 3.01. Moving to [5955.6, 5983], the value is 3.04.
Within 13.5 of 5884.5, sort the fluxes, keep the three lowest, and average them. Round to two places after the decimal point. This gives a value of 5.33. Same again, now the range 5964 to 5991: 8.72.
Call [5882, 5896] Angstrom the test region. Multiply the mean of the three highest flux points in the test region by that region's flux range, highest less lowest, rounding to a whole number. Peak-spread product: 40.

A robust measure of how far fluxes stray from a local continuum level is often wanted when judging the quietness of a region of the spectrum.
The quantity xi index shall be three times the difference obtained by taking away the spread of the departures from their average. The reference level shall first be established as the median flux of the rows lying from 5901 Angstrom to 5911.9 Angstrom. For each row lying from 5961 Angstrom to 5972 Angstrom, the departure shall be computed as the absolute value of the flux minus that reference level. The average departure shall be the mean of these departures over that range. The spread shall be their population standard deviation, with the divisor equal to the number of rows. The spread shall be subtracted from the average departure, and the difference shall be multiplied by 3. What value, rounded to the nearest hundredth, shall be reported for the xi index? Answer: 0.18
